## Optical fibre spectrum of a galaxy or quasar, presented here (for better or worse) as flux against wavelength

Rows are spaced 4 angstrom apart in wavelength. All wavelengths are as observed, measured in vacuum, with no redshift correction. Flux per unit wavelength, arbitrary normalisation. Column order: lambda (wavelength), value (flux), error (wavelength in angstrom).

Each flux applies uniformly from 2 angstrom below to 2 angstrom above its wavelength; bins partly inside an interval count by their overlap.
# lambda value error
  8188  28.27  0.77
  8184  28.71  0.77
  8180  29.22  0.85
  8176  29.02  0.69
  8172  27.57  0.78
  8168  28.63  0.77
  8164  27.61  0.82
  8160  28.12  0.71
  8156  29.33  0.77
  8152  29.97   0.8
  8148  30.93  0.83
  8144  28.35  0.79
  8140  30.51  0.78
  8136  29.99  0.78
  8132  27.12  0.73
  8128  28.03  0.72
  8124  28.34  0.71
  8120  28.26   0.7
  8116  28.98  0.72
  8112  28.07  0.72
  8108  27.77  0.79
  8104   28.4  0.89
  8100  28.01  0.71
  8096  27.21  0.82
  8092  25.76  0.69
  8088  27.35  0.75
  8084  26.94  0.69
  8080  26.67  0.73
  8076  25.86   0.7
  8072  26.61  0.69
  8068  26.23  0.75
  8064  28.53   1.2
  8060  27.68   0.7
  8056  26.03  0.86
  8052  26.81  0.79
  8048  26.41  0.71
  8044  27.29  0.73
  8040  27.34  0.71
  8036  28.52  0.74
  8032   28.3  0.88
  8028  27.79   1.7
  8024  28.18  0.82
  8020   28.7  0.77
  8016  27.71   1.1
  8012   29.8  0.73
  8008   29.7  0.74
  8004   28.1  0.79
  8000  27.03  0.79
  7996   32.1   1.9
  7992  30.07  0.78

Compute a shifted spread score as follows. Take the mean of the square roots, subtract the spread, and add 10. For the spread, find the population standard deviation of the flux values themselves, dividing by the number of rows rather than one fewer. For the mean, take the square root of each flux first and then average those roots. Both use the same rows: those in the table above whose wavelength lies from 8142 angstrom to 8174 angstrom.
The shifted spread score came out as 14.3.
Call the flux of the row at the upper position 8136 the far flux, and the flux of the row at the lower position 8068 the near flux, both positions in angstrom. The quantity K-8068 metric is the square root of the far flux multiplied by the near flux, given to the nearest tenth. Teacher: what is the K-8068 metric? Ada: 28.0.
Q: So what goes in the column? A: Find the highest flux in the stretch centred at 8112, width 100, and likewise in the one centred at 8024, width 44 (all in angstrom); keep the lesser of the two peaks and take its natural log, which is 3.39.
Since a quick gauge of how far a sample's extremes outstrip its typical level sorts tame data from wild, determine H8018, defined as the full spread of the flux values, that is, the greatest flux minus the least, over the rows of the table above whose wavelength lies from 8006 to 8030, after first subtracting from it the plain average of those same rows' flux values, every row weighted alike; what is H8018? -26.6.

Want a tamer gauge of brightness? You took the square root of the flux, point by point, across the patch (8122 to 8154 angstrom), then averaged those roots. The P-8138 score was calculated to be 5.40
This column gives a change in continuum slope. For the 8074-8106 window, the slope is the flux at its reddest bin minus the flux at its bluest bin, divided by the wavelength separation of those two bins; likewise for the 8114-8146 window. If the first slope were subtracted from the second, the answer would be -0.11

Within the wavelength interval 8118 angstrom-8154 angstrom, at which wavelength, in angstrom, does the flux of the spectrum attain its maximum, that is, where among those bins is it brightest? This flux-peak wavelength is 8148 angstrom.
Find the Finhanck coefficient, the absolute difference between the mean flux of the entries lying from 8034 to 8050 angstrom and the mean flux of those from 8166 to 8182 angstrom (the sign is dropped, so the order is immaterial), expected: 1.22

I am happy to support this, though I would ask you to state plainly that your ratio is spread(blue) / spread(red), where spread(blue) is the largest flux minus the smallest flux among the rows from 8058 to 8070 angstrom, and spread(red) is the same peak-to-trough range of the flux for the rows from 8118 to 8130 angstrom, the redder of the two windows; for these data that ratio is 7.4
